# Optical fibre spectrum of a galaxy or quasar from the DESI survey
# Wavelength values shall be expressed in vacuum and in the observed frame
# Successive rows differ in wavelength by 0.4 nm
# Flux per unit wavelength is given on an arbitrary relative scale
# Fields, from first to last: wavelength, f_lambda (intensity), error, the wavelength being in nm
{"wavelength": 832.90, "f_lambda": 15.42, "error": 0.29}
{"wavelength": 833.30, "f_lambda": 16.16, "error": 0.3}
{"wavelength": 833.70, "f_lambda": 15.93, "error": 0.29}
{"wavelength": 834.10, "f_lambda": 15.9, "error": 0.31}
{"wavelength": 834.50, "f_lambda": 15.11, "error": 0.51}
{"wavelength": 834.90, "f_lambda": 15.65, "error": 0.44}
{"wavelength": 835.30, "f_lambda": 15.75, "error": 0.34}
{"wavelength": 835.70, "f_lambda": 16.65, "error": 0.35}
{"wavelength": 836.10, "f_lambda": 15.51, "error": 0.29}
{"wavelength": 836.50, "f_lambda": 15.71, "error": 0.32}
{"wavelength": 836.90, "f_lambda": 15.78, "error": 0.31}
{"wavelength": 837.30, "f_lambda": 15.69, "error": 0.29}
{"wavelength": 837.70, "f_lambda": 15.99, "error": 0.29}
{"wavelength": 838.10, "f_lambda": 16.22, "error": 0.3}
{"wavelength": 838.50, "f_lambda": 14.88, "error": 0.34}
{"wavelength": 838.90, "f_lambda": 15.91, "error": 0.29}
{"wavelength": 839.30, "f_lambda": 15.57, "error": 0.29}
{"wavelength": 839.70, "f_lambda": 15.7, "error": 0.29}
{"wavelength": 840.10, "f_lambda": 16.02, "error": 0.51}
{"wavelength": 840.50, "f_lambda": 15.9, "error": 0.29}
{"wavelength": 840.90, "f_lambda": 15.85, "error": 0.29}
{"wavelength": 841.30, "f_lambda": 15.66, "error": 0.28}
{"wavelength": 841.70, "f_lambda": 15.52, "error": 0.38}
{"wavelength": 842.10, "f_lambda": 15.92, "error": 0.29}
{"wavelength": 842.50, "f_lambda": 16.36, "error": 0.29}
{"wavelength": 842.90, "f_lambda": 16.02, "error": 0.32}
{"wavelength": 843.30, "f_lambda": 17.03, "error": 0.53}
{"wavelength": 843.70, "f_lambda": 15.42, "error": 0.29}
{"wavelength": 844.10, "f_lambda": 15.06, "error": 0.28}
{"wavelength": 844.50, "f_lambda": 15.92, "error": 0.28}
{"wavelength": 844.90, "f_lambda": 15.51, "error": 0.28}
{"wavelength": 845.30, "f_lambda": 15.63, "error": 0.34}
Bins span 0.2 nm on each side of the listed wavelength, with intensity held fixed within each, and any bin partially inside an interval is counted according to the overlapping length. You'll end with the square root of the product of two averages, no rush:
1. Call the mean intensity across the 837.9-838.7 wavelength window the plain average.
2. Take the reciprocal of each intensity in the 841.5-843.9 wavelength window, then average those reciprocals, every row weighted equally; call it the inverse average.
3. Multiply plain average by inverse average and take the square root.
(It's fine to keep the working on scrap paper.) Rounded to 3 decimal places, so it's 0.985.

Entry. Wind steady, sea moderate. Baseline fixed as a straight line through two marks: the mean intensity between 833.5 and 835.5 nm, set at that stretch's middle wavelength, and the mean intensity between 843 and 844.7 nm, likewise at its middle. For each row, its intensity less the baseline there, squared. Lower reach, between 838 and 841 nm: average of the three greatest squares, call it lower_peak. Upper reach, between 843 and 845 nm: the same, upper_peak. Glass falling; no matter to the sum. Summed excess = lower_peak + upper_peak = 1.1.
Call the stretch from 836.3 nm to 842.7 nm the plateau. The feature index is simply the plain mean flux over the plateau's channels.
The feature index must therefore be 15.79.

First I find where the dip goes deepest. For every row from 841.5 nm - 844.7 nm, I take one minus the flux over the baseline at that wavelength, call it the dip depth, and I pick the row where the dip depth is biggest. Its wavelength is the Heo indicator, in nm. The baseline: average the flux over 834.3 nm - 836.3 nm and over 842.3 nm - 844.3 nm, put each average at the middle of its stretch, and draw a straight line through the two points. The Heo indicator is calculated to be 844.10 nm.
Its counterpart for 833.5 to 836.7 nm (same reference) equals 834.50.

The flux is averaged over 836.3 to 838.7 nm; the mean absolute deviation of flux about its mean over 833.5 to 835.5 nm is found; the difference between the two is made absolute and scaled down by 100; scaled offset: 0.155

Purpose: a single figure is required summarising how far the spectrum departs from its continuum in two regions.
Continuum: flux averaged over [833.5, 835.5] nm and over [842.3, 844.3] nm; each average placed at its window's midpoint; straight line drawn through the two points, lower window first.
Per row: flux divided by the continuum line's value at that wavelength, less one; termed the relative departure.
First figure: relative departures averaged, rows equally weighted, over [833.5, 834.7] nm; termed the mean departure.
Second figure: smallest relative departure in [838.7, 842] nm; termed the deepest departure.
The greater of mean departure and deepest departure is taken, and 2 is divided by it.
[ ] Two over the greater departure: -4480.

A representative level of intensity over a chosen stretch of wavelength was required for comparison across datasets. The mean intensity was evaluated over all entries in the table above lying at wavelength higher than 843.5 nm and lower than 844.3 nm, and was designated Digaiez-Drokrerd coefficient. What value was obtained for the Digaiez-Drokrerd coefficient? 15.2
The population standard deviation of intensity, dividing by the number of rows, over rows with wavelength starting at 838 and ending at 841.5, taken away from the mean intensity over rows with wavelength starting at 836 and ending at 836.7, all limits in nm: 15.3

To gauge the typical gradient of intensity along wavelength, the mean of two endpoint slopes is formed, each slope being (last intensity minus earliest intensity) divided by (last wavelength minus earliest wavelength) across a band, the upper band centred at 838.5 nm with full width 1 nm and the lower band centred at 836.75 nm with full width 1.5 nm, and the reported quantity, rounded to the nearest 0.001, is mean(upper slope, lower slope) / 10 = -0.012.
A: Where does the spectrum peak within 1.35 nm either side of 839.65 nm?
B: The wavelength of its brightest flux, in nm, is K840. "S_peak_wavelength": 840.10 nm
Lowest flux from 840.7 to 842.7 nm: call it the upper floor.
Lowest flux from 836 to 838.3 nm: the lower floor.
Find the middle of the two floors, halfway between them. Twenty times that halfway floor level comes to 310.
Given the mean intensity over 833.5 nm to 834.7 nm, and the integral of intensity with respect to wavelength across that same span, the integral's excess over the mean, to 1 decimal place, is 3.1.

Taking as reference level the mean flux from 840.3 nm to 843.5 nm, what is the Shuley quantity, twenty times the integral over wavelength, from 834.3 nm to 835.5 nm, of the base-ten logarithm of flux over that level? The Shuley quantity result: -0.35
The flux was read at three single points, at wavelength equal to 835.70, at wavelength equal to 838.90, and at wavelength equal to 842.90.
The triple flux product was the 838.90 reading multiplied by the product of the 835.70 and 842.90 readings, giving 4244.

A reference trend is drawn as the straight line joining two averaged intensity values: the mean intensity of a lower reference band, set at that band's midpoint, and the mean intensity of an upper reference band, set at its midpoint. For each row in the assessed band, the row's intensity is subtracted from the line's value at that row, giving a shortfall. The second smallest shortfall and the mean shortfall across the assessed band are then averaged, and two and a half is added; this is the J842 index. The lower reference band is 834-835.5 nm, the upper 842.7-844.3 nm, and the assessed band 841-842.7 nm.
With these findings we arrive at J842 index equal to 2.44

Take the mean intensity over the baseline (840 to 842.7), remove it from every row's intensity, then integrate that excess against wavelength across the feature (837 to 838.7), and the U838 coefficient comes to -0.31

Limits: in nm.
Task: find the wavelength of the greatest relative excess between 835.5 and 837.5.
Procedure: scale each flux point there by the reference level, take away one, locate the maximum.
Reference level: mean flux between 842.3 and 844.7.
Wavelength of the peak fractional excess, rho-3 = 835.70 nm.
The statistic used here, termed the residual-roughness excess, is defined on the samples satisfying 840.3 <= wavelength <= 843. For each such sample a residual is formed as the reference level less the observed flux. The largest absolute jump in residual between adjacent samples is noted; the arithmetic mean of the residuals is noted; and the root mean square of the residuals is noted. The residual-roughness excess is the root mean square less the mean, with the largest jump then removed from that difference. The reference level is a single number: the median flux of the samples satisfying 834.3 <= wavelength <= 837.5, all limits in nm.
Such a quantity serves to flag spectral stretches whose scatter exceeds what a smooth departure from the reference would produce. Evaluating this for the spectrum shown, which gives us 0.1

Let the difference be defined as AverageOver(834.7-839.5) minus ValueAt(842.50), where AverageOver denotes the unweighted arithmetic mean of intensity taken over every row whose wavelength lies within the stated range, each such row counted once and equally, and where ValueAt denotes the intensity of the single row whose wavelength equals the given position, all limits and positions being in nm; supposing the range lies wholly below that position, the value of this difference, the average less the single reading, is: -0.58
